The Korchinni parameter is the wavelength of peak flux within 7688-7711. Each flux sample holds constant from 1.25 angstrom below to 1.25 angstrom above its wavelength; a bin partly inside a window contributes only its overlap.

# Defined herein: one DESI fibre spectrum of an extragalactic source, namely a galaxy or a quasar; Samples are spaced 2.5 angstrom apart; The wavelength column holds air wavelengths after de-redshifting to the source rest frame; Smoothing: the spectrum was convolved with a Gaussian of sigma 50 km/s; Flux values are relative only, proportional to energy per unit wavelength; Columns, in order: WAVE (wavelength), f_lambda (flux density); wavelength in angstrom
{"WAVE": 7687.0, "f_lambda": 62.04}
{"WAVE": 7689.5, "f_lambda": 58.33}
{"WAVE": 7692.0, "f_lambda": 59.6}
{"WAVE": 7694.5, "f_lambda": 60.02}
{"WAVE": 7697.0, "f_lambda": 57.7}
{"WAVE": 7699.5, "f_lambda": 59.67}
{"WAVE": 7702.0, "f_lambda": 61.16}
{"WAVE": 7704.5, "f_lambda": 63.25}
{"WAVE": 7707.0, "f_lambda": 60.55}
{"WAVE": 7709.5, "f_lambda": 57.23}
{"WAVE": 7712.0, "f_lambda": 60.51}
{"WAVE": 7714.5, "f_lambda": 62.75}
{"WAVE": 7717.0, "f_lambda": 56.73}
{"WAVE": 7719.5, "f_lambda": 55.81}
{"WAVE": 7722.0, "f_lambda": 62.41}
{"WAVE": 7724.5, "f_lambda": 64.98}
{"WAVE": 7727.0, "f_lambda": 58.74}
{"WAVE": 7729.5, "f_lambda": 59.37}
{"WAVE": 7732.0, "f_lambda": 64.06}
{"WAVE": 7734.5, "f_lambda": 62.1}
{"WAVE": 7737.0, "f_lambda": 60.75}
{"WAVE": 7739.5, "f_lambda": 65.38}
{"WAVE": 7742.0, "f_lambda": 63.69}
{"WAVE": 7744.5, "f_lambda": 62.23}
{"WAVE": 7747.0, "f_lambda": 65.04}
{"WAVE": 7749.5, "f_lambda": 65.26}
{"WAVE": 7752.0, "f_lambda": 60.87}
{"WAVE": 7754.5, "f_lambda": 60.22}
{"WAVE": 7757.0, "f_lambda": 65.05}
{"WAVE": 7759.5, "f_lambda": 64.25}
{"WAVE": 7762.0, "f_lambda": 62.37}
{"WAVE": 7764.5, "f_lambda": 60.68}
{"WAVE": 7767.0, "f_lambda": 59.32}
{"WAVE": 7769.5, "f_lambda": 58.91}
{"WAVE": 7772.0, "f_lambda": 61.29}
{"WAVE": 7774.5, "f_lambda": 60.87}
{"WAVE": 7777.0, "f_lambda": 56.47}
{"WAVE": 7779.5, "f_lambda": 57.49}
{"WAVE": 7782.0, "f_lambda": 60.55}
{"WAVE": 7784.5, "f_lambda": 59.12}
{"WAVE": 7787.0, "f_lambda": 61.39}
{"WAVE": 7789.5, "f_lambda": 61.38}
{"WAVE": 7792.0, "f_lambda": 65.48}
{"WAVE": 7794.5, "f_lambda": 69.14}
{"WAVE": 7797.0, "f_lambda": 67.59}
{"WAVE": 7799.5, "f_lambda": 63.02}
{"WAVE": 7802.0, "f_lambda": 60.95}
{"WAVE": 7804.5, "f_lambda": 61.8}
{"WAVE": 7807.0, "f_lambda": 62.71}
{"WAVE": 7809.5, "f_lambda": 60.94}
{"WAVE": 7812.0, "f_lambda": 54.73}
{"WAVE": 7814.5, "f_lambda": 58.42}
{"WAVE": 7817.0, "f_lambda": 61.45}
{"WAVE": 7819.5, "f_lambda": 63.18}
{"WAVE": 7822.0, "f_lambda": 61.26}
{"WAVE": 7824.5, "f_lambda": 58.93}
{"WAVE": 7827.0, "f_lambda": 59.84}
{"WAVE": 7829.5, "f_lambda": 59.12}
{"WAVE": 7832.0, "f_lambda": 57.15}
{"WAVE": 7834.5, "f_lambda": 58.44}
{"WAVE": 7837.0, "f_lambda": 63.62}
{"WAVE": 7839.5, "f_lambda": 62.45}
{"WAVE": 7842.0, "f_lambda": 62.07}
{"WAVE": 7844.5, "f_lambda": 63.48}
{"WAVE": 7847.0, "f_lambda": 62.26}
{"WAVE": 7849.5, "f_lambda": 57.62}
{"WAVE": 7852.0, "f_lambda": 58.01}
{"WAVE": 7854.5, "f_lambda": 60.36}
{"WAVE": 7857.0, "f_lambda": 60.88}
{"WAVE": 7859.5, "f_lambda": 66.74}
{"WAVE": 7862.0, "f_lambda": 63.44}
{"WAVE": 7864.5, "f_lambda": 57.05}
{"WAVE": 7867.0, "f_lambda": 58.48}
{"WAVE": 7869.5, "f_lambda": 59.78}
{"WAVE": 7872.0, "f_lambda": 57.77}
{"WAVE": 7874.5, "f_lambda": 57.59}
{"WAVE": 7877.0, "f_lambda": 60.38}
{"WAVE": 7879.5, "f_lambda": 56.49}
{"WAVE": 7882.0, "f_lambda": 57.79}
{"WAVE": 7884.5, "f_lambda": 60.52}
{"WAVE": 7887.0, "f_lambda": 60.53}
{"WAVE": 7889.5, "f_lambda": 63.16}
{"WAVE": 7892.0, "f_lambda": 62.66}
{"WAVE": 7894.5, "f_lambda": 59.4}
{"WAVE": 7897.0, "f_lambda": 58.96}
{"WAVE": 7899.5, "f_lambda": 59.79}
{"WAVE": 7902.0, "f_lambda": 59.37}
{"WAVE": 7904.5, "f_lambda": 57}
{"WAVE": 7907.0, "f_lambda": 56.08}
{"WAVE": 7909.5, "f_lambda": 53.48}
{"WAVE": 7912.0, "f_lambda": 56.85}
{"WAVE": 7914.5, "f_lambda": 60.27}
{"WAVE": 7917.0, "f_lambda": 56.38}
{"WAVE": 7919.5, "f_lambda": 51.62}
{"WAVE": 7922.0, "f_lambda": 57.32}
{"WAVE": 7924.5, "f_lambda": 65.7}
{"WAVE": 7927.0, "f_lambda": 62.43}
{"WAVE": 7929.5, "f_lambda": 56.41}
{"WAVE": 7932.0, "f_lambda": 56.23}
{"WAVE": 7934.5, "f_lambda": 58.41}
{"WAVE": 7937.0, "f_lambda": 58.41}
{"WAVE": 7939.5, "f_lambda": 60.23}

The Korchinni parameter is 7704.5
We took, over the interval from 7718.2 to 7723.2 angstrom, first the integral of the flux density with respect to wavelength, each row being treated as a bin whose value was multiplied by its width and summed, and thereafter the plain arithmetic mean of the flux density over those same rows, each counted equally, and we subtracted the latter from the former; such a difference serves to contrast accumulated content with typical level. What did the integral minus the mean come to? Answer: 236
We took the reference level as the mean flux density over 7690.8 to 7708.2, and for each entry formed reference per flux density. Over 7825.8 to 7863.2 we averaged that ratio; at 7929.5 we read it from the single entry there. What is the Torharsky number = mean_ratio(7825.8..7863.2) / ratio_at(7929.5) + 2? 2.93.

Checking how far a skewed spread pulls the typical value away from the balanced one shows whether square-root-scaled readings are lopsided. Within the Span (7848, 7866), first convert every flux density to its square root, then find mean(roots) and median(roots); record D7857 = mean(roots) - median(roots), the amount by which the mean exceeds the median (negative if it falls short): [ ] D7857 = 0.01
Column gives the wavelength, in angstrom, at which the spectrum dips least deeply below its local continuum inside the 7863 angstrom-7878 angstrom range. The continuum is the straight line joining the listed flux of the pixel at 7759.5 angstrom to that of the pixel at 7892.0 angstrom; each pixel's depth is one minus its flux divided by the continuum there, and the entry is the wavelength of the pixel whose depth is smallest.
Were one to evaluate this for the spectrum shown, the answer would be 7877.0 angstrom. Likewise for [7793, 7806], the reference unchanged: 7794.5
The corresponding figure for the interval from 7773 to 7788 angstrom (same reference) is 7787.0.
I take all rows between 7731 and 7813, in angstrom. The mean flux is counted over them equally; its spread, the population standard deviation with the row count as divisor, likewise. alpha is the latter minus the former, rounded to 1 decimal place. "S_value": -59.0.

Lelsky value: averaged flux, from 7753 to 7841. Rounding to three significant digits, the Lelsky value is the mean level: 61.1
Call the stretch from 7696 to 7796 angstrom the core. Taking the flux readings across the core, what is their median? 61.0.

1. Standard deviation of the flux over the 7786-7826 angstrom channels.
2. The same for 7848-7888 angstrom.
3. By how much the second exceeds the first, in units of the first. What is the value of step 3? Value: -0.23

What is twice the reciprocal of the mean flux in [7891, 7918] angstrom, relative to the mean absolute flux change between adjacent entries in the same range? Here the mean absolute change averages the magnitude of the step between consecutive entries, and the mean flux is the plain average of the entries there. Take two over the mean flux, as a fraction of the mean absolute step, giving 0.0160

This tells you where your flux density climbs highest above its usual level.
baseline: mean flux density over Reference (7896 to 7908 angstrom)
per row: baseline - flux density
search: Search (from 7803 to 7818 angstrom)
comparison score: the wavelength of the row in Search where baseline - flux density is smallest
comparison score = 7807.0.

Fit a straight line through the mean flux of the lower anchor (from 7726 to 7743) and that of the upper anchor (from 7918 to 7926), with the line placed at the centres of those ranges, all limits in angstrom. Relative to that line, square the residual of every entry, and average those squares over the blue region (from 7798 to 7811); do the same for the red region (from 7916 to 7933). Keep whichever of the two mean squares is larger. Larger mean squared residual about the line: 19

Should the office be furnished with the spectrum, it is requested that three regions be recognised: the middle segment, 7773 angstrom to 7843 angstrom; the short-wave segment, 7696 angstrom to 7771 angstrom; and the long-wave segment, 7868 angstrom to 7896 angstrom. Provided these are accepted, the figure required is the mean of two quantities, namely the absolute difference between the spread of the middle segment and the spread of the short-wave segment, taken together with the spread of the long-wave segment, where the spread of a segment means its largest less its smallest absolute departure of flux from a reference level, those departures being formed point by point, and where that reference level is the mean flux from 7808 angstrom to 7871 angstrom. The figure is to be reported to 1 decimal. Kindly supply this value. 3.8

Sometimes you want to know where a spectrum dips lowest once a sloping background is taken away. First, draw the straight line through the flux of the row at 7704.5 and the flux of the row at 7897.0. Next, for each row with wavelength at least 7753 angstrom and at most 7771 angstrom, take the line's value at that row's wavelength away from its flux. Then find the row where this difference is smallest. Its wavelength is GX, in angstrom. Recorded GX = 7769.5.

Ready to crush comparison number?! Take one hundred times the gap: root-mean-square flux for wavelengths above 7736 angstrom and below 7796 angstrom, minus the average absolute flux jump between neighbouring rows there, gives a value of 5988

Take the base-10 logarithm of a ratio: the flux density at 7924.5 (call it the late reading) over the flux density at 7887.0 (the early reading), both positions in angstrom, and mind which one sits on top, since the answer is 0.036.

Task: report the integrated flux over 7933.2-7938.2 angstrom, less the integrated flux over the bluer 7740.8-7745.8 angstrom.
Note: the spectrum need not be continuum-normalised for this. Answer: -23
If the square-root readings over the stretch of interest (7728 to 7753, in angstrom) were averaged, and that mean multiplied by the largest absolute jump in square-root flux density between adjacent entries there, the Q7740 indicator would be 2.4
